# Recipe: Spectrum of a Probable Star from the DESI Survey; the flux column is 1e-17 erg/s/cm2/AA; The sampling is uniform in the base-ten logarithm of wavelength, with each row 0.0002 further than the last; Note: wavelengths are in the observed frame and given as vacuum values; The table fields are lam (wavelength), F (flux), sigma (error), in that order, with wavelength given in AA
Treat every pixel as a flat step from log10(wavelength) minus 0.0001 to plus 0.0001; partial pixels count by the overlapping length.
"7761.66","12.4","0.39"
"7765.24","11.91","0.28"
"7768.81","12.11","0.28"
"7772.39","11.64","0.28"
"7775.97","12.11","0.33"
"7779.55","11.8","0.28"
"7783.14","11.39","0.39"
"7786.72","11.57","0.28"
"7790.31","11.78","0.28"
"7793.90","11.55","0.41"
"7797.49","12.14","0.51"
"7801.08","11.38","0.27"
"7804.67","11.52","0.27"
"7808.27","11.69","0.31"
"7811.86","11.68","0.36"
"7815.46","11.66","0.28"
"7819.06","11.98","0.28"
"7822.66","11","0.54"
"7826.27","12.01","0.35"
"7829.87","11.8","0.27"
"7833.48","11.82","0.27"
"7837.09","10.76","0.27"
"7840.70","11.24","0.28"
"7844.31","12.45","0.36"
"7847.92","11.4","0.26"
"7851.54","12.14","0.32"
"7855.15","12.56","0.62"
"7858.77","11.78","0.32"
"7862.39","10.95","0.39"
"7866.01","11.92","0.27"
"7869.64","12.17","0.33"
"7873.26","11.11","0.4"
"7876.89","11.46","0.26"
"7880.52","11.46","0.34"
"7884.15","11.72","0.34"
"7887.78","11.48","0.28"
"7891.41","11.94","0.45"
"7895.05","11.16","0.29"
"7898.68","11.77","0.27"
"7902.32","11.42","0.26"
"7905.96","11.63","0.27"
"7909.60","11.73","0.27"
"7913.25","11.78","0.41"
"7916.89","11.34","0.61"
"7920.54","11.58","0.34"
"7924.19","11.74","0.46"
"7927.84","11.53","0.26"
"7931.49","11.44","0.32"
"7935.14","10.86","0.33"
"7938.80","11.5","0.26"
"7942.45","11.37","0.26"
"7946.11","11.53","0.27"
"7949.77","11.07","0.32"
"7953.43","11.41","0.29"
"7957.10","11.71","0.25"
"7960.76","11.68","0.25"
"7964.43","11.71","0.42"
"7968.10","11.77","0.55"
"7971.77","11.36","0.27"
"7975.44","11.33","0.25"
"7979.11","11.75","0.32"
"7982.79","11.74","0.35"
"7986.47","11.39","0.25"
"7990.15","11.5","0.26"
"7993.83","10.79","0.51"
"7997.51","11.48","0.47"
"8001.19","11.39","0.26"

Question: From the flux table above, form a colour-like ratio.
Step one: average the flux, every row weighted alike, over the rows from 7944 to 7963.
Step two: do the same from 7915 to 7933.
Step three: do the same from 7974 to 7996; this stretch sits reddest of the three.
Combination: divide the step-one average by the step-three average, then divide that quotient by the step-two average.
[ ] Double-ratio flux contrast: 0.0872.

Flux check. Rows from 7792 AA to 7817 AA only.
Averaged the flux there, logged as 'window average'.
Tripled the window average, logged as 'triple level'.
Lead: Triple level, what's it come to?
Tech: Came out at 35.0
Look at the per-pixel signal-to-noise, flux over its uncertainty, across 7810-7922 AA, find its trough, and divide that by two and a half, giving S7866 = 7.4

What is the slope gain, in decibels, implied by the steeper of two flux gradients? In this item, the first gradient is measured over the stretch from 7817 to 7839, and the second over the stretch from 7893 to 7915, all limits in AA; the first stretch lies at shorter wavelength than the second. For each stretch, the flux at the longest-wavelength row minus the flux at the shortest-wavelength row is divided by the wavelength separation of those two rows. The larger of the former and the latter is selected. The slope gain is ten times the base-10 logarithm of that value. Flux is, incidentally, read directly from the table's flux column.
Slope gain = -14.7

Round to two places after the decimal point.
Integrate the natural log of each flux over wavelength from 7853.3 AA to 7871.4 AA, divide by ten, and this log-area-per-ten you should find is 4.48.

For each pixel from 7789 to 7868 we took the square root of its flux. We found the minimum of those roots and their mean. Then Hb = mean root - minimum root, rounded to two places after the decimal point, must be 0.14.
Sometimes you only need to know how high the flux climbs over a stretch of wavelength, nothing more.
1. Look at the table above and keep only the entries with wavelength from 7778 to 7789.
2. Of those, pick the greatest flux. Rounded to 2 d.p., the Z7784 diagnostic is 11.80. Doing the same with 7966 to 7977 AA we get 11.77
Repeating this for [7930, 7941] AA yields 11.50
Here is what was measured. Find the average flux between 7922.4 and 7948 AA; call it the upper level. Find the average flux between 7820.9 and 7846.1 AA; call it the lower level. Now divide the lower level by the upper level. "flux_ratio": 1.01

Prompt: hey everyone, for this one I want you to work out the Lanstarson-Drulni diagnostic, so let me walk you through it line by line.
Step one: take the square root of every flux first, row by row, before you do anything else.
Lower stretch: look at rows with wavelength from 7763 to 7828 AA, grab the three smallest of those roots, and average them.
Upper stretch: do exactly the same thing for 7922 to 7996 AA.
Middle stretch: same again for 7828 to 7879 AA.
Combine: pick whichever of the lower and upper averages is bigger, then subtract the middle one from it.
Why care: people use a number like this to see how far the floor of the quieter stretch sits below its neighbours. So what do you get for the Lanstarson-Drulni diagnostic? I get 0.047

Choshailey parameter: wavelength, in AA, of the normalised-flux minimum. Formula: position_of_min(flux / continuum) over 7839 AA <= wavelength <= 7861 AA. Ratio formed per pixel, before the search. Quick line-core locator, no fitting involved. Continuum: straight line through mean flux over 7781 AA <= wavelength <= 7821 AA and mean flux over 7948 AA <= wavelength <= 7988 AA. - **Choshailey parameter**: 7840.70 AA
